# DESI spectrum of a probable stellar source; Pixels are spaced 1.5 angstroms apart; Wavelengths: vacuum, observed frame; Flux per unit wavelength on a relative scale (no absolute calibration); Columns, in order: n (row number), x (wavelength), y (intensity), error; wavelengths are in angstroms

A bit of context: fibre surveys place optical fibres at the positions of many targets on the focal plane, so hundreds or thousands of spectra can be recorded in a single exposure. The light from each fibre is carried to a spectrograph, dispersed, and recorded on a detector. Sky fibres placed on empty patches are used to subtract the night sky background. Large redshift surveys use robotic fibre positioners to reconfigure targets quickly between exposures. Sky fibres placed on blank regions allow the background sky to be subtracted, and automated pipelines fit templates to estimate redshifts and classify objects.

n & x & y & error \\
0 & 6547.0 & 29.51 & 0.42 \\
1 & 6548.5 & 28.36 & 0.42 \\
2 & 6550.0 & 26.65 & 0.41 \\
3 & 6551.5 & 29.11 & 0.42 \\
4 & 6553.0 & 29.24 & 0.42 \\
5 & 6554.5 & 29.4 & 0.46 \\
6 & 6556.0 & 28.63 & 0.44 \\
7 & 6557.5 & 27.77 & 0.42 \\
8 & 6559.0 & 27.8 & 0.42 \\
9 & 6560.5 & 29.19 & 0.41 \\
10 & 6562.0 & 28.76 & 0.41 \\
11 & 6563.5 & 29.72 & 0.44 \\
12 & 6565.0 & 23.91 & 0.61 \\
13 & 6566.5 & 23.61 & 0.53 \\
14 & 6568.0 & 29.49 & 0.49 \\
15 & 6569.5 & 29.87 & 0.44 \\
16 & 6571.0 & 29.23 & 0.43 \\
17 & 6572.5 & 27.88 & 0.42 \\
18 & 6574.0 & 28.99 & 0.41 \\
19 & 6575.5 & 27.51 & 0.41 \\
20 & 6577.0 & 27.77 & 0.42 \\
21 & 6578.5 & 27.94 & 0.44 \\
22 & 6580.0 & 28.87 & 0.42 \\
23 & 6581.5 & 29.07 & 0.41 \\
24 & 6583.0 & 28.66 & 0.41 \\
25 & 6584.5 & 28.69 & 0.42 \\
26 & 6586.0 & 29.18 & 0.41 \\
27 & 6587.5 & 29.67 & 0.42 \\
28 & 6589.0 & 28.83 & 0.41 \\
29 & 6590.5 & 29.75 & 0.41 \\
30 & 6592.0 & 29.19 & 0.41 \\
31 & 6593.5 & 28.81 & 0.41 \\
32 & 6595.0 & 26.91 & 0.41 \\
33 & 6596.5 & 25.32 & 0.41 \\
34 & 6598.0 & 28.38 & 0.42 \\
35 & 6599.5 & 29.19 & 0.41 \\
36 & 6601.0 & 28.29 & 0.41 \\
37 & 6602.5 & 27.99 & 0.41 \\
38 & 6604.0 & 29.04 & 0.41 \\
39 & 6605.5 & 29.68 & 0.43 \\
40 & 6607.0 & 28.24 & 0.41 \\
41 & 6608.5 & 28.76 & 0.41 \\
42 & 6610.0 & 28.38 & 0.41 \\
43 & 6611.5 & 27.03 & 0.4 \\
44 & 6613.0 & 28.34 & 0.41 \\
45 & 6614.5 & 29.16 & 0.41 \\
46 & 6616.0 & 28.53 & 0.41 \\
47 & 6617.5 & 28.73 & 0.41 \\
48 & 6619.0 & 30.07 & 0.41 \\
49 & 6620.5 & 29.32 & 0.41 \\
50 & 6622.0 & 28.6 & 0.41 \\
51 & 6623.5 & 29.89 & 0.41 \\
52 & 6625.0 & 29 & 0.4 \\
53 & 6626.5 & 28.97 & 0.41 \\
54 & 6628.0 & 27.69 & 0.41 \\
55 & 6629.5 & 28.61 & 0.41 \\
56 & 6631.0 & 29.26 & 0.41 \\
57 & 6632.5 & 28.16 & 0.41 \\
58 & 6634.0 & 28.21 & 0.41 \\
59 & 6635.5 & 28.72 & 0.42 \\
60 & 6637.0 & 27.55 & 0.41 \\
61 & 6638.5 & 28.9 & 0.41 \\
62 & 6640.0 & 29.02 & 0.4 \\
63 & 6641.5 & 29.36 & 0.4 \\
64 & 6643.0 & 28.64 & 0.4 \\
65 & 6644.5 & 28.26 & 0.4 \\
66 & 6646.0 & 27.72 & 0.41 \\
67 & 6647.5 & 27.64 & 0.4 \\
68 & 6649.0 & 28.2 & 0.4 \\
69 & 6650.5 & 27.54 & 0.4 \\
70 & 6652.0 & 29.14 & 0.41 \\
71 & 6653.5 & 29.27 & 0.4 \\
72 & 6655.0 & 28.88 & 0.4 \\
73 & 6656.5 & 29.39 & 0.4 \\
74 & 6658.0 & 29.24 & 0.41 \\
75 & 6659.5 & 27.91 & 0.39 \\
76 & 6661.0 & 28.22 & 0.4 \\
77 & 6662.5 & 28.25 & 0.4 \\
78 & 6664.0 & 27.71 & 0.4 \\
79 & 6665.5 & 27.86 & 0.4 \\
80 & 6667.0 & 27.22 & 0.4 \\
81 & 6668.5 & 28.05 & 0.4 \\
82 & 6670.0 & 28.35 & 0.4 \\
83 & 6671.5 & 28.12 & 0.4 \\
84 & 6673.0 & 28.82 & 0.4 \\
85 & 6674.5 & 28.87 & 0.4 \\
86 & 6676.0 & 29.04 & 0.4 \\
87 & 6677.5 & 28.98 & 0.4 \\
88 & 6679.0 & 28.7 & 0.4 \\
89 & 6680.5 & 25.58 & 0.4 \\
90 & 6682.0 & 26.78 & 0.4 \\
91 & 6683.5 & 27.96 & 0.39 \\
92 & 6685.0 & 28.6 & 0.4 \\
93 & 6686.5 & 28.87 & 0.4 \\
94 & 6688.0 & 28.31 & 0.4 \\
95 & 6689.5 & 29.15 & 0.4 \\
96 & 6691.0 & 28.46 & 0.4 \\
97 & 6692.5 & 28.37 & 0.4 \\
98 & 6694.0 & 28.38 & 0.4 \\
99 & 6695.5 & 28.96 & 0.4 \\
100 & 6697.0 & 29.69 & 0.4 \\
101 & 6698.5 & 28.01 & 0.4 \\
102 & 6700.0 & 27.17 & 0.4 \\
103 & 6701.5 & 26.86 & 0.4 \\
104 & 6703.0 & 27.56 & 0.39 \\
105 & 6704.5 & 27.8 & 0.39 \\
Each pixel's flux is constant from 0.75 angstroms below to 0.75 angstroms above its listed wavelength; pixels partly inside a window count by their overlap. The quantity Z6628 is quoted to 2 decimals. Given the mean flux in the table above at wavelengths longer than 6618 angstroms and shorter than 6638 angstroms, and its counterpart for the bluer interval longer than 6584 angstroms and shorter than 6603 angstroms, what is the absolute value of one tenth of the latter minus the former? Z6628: 25.93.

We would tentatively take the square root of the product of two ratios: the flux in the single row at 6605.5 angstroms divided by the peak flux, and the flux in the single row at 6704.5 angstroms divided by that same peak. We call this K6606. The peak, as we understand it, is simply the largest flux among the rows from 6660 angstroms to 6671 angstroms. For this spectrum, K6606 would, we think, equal 1.01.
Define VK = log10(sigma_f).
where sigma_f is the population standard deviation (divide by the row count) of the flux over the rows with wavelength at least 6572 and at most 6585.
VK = -0.25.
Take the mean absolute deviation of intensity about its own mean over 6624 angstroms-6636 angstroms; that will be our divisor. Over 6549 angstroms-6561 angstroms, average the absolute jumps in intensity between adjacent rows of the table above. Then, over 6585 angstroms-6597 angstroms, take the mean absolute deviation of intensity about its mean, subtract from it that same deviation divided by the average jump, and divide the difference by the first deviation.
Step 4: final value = -0.58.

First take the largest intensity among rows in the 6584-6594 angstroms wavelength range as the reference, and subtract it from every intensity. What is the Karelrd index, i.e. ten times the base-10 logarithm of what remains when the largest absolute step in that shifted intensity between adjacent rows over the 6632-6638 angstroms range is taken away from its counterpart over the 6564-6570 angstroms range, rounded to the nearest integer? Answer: 7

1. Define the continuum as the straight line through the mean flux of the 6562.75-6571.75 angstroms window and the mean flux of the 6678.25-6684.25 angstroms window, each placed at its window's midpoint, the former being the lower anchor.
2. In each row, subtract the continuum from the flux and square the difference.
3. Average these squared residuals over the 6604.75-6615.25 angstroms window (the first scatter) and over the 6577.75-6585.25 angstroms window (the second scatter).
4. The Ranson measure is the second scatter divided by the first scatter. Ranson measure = 0.78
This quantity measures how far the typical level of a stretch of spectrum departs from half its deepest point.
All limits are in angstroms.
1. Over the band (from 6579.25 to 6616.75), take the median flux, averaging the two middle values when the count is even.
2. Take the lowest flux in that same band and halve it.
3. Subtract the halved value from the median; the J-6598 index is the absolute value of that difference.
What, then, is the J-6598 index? 16.1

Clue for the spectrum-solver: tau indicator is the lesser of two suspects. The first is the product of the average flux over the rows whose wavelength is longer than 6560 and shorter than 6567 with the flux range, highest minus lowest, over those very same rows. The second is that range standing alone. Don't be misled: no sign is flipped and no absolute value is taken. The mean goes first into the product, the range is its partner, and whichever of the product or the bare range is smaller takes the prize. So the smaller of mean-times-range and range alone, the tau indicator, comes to 6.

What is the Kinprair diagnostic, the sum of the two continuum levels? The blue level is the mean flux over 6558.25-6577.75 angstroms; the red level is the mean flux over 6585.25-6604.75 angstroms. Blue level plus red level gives 56.5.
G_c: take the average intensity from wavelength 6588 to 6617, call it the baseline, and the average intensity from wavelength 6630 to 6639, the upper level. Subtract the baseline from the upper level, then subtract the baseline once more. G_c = -28.4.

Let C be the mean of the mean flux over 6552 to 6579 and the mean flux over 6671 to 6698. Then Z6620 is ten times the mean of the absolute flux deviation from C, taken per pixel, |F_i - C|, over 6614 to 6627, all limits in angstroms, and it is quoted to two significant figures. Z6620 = 8.5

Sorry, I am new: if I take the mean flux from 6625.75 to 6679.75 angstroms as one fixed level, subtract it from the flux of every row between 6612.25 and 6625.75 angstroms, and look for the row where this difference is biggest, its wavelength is 6619.0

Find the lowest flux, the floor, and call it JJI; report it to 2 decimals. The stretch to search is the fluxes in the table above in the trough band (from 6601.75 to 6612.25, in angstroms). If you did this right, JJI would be 27.03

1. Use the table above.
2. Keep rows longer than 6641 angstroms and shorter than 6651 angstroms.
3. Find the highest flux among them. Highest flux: 29.36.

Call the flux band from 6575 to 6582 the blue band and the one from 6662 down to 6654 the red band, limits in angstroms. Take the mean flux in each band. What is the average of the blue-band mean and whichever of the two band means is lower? 28.2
